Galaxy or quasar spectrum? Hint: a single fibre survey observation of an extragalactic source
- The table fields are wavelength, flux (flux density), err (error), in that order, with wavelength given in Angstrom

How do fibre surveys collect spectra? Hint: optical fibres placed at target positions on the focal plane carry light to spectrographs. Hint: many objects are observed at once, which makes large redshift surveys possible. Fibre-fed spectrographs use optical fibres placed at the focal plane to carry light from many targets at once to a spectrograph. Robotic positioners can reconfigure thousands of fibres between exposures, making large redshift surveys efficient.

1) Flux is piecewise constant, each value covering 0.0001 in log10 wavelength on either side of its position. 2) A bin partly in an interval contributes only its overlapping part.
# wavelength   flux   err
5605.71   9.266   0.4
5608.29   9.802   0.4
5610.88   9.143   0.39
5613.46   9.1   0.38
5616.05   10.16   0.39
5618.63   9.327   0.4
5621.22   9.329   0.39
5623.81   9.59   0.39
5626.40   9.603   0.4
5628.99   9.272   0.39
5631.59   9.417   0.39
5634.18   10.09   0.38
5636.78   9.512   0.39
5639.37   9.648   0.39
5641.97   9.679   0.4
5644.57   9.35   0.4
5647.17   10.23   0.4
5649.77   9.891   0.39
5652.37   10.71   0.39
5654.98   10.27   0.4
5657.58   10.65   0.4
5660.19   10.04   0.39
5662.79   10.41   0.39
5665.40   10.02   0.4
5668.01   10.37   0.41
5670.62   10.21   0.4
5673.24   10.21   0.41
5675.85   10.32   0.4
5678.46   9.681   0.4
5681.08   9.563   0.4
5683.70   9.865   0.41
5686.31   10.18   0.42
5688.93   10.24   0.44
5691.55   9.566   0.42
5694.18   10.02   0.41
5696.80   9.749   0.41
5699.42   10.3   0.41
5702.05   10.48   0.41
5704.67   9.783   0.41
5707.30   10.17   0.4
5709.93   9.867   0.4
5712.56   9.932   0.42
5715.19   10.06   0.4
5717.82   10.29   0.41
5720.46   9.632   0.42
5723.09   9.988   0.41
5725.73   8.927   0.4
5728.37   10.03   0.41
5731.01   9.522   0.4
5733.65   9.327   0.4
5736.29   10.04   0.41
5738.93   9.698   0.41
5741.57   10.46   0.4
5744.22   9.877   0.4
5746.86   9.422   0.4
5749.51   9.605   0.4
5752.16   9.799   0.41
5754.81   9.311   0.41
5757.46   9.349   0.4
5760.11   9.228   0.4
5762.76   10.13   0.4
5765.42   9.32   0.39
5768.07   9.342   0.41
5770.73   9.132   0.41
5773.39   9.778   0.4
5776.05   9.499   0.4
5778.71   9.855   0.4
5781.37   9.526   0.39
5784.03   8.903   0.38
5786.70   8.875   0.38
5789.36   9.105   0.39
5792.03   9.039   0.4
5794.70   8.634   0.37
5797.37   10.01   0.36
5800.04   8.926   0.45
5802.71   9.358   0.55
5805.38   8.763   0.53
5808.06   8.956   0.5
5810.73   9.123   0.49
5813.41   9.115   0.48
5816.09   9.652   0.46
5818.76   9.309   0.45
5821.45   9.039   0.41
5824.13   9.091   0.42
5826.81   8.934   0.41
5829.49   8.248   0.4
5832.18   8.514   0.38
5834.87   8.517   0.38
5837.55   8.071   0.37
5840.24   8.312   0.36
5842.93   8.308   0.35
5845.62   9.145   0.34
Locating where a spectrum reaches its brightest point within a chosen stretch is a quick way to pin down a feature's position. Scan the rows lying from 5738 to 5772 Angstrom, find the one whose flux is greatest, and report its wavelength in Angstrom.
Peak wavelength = 5741.57 Angstrom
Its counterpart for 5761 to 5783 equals 5762.76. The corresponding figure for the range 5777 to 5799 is 5797.37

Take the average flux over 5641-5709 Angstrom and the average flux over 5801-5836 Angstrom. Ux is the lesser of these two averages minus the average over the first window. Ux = -1.10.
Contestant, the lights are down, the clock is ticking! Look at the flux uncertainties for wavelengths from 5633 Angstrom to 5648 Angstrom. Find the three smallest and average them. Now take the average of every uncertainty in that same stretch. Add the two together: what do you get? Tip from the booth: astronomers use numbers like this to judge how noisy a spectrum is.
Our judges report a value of 0.780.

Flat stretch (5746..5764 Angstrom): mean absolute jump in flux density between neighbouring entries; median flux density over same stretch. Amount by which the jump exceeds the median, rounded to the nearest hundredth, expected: -9.10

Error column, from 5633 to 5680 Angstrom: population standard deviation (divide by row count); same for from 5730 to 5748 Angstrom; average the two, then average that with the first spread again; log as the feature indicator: 0.007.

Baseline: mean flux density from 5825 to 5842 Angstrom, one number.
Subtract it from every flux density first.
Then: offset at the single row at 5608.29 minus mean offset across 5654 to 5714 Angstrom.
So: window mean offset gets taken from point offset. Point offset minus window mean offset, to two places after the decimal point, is -0.28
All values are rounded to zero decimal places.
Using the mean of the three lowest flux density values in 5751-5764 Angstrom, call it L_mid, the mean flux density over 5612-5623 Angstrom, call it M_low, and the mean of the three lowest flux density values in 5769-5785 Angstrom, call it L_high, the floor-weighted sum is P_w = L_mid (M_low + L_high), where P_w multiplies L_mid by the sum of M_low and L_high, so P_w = 173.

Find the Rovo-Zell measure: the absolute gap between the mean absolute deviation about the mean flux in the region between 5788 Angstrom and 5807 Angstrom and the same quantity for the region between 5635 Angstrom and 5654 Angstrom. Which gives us 0.035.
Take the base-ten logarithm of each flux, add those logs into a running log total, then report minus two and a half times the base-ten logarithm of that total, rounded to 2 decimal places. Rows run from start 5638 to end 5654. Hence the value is -1.94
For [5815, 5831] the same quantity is -1.90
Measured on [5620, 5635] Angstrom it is -1.92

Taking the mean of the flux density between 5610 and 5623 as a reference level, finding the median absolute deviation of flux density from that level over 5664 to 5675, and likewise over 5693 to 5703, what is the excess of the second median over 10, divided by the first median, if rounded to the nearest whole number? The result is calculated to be -12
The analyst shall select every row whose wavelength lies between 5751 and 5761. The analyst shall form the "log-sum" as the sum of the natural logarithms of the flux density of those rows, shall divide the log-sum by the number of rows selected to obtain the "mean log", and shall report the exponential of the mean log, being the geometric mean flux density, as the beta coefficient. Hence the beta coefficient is 9.4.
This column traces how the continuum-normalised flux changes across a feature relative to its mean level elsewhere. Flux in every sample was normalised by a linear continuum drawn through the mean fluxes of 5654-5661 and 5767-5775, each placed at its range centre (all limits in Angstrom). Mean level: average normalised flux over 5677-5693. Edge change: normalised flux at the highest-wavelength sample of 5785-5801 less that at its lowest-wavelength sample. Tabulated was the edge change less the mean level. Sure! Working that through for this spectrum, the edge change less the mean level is -0.96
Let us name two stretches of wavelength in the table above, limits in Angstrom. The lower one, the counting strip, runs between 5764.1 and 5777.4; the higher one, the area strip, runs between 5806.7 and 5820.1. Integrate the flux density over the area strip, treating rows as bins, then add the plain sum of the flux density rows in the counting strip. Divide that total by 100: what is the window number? 1.71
